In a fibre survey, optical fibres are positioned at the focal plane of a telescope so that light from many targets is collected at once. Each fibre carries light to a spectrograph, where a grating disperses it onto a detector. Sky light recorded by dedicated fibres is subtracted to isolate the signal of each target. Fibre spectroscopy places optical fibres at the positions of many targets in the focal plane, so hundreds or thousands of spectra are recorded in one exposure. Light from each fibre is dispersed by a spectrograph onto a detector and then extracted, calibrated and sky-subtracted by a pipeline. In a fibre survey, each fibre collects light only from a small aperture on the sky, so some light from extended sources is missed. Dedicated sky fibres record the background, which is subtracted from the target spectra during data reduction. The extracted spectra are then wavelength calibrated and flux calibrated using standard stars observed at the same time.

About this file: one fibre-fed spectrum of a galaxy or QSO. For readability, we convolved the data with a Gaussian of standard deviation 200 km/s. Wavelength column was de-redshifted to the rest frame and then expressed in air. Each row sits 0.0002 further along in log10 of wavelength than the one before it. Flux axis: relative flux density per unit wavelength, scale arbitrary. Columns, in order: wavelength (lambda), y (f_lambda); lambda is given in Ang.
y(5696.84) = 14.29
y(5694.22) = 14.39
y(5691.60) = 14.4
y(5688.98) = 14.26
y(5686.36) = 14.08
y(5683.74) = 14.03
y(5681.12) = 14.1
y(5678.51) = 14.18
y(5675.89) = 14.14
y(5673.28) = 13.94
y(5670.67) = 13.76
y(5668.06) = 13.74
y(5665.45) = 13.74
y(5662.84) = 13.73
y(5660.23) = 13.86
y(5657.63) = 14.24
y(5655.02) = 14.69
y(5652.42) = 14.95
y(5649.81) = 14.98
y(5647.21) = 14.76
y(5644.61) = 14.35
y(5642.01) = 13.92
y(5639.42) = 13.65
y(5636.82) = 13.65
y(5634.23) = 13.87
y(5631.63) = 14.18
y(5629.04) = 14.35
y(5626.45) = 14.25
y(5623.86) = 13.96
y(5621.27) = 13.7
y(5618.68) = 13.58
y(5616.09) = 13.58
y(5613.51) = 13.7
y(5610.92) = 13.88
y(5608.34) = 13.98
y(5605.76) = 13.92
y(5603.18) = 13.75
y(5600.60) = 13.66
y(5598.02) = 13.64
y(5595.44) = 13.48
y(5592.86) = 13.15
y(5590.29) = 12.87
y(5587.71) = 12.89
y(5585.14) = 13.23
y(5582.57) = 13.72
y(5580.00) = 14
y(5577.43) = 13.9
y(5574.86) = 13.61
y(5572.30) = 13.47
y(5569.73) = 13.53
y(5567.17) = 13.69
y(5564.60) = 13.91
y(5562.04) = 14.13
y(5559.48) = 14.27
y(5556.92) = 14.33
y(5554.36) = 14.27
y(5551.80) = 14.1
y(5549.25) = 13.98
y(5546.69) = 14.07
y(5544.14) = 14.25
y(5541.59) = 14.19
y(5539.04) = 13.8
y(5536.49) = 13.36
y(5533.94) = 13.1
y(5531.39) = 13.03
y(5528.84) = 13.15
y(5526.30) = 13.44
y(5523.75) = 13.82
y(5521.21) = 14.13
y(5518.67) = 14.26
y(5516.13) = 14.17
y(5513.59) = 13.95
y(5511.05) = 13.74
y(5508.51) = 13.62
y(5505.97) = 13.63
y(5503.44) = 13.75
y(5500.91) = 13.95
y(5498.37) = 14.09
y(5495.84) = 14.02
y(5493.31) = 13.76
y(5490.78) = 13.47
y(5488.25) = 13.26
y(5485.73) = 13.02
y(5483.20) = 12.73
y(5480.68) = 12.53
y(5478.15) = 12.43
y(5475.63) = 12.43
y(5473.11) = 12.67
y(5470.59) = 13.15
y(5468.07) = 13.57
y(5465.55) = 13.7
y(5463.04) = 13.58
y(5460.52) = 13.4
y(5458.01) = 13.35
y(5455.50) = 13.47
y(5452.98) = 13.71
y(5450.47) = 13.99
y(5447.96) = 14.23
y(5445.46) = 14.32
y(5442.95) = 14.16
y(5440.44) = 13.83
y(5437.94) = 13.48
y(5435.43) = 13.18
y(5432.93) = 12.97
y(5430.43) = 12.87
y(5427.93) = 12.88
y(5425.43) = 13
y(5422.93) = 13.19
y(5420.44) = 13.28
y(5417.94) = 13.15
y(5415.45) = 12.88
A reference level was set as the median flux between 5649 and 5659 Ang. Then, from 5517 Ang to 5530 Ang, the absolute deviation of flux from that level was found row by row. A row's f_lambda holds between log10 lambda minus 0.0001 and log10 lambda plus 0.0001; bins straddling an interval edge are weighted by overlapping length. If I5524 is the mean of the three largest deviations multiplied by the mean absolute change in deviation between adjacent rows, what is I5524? 0.37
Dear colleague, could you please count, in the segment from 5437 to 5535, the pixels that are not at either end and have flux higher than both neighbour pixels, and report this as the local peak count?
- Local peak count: 4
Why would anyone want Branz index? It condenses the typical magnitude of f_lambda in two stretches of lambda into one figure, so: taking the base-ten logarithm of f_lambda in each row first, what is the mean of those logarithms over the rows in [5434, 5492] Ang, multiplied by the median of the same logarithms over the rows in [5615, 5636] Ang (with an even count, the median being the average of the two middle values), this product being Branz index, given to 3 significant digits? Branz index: 1.29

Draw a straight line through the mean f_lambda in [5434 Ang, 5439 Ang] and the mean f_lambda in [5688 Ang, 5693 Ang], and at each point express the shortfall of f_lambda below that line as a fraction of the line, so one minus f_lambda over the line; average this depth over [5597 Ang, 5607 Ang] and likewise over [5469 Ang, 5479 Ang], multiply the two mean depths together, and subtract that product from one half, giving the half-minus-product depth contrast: 0.499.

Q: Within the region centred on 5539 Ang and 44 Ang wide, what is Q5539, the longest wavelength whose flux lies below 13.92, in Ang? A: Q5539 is 5539.04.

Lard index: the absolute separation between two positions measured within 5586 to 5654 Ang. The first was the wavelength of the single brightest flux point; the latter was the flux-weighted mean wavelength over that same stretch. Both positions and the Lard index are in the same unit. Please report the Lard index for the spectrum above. 29.2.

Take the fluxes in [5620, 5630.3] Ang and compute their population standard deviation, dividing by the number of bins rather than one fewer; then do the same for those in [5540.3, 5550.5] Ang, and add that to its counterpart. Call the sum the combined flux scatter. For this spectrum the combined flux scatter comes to 0.36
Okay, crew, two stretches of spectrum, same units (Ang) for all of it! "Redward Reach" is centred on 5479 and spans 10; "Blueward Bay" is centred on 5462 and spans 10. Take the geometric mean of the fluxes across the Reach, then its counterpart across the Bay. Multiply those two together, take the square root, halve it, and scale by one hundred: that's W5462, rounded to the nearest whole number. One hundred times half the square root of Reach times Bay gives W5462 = 650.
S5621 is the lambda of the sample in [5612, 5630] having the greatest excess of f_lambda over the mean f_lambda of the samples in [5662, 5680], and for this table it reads 5629.04 Ang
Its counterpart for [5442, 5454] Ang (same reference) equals 5445.46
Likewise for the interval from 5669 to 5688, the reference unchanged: 5678.51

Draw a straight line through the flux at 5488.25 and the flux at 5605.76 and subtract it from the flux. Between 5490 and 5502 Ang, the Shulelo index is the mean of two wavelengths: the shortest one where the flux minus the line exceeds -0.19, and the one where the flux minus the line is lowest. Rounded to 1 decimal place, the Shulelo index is 5490.8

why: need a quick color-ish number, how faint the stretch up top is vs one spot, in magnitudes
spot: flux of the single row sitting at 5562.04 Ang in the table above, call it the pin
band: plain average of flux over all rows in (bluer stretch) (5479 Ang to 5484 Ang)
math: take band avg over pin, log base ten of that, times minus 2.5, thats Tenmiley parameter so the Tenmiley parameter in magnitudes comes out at 0.12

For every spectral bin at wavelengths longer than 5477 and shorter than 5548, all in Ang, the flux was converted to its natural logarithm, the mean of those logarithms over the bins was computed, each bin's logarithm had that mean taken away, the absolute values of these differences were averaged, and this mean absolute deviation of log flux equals 0.0321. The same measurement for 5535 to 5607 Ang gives 0.0236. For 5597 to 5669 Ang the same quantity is 0.0235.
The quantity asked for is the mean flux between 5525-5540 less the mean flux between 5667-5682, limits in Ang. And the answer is -0.7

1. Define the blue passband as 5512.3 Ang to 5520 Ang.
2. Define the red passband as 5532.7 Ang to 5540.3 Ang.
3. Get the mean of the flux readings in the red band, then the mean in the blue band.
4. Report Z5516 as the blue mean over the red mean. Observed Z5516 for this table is 1.05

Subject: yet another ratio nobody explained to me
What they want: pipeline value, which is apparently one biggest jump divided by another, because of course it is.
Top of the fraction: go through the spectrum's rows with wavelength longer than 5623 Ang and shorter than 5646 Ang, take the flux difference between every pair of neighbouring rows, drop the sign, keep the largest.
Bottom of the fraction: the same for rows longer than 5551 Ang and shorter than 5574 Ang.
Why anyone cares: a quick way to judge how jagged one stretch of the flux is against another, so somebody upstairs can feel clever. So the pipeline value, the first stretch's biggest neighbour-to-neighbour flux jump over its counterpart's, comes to 1.95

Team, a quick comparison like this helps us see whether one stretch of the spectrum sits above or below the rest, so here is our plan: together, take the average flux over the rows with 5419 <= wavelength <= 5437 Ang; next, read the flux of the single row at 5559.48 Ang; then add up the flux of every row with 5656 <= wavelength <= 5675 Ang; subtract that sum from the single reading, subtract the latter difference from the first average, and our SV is 95.8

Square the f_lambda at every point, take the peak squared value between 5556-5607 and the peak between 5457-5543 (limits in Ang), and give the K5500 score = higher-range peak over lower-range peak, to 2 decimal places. 1.01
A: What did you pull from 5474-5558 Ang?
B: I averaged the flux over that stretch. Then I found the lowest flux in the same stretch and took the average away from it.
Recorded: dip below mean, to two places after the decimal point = -1.20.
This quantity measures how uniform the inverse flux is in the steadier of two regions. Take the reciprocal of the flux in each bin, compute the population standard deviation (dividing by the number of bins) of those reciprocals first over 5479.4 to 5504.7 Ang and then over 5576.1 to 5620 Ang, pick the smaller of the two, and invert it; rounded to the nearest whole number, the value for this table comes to 524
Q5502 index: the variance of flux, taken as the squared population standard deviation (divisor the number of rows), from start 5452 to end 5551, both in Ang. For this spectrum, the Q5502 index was 0.26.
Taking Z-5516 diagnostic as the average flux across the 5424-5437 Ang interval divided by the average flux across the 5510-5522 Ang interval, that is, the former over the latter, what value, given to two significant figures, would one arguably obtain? 0.92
